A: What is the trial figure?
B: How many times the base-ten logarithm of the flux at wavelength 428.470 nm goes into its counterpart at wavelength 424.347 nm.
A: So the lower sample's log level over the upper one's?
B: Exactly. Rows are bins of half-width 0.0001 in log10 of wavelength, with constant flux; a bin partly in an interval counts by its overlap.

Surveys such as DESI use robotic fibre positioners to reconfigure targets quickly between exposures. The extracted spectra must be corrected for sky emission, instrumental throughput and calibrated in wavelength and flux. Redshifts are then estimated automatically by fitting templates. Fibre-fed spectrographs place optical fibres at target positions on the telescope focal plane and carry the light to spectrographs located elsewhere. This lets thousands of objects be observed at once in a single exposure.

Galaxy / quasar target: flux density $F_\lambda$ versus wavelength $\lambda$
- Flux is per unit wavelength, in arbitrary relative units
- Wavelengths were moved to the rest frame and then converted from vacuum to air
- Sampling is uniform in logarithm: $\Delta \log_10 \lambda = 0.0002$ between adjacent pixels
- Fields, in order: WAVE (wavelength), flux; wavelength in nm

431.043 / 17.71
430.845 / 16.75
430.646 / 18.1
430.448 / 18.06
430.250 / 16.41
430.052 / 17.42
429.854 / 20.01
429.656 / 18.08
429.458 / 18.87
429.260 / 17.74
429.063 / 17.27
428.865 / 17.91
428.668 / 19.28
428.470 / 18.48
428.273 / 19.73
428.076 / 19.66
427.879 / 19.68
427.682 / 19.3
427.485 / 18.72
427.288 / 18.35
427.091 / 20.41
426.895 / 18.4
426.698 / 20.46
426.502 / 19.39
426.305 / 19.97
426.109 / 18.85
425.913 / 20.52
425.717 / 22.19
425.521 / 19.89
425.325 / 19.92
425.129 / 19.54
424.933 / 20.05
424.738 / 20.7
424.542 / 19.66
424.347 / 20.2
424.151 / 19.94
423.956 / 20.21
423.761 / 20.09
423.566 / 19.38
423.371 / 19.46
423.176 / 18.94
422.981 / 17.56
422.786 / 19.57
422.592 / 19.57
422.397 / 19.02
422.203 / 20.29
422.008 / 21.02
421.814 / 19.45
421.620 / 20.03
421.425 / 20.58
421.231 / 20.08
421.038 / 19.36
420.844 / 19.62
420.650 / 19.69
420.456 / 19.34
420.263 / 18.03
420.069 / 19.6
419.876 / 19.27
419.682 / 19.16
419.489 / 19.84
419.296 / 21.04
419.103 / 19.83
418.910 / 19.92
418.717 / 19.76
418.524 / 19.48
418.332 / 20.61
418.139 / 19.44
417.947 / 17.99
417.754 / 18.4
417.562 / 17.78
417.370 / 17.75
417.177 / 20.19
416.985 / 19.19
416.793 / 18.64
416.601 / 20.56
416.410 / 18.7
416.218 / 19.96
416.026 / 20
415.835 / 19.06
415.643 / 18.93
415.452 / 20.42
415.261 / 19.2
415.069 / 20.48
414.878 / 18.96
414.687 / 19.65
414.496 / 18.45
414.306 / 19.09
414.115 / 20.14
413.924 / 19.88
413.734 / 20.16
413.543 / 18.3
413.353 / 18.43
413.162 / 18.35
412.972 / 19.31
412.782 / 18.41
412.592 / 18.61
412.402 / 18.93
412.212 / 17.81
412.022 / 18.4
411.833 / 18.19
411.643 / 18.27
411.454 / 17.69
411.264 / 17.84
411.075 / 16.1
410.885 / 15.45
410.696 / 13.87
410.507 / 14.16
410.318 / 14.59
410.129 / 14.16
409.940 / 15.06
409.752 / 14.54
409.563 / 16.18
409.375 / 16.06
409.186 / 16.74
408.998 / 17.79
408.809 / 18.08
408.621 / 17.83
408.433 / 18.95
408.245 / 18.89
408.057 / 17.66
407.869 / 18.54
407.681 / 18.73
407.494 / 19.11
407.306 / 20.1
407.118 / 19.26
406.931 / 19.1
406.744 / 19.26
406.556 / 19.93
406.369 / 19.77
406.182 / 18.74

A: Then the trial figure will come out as 1.03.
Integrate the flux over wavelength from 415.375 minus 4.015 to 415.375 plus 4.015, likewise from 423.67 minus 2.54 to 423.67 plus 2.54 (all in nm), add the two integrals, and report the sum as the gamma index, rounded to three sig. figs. 255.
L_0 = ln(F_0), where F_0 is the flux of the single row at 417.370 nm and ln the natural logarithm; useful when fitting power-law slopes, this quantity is 2.88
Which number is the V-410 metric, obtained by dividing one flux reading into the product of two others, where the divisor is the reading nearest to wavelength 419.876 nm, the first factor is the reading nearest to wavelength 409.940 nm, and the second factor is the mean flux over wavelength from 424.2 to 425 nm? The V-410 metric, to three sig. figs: 15.7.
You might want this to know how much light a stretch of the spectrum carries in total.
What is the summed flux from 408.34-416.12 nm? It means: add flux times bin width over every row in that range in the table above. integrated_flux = 139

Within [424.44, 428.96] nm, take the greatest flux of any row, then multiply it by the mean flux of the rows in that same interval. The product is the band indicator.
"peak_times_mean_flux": 435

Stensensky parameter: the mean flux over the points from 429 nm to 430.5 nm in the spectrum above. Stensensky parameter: 18.0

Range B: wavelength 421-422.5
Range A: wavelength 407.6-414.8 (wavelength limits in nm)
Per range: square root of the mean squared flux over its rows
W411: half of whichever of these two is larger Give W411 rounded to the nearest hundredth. 9.99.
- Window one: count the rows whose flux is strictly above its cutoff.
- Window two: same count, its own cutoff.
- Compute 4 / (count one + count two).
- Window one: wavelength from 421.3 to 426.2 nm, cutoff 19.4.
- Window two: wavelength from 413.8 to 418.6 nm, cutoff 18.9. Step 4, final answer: 0.11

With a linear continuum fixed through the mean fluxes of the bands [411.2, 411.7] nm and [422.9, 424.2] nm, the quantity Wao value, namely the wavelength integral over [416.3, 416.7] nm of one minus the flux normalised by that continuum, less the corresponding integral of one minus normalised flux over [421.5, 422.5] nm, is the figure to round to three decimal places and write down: 0.017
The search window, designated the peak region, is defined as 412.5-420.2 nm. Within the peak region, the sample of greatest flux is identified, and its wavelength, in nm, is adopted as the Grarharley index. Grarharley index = 419.296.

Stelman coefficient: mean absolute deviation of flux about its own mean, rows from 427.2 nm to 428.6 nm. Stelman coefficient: 0.53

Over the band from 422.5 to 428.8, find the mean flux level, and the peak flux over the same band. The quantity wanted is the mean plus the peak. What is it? 41.8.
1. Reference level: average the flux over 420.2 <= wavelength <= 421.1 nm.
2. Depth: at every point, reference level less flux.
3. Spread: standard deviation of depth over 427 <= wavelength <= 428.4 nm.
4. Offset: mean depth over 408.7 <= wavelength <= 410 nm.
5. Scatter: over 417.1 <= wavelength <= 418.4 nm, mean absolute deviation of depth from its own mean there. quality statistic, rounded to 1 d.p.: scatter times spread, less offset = -2.2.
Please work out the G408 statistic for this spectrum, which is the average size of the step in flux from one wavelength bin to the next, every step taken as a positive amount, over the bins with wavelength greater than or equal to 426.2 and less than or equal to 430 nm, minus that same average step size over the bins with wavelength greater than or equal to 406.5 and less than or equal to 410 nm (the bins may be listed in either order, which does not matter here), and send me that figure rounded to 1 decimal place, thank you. 0.4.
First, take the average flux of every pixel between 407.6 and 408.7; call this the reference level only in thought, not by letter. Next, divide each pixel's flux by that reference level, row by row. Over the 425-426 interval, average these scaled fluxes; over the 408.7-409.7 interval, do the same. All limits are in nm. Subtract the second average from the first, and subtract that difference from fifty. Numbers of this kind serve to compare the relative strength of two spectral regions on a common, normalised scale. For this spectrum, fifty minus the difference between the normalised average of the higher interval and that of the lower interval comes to 49.8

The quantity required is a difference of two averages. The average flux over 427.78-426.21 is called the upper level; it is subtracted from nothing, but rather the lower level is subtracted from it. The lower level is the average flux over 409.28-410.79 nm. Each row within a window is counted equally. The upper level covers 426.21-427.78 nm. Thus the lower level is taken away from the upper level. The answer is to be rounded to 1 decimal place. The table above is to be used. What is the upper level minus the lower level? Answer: 4.5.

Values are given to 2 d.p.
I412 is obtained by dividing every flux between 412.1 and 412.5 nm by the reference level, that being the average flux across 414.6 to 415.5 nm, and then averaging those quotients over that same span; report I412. 0.93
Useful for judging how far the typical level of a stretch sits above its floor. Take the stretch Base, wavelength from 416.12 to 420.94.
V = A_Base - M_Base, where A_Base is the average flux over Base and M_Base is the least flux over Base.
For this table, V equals 1.6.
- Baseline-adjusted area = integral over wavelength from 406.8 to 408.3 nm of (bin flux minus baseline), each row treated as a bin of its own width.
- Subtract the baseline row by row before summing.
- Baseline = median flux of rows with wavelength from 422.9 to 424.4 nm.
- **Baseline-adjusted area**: -1.2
